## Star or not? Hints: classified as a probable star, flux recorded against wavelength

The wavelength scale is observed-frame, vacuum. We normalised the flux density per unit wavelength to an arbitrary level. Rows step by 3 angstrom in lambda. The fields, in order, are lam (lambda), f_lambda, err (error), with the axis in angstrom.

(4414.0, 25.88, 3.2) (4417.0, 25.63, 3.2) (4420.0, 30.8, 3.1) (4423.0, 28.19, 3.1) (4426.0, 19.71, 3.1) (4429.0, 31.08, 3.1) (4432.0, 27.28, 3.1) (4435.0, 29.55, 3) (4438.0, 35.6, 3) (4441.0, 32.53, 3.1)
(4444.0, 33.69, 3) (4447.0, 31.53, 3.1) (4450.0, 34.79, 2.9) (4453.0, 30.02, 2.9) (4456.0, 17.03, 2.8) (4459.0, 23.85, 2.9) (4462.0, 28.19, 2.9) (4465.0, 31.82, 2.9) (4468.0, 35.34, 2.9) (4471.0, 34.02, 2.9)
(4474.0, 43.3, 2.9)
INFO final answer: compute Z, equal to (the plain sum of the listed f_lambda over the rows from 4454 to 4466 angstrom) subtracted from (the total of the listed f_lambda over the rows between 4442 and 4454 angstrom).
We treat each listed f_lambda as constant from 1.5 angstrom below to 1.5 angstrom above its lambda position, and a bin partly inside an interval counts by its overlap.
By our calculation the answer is 29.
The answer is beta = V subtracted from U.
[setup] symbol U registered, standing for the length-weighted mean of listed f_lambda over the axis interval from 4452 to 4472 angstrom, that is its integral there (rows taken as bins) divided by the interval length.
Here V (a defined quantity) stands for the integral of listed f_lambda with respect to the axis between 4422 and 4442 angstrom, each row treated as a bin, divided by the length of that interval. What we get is -0.6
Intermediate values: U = 28.4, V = 29.1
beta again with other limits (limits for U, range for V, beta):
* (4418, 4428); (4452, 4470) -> -1.4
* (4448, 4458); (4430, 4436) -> -1.2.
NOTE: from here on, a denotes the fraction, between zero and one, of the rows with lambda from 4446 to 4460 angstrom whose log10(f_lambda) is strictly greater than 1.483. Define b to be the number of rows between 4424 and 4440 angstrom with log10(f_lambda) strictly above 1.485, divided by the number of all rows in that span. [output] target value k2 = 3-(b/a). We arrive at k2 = 2.00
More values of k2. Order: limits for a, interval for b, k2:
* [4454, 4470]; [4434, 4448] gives 1.00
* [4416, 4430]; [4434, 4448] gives 1.00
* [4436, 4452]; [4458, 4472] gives 2.40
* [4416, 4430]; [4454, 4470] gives 2.00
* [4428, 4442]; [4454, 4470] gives 2.33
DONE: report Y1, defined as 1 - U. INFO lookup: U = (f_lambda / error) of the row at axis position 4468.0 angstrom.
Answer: -11.2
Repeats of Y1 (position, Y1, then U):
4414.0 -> -7.1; 8.1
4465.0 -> -10.0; 11.0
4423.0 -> -8.1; 9.1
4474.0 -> -13.9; 14.9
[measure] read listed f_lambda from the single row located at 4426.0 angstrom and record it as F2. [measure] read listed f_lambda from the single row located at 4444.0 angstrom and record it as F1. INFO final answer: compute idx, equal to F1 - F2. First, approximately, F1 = 33.69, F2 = 19.71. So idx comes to 14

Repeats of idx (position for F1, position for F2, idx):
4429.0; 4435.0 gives 2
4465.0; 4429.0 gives 1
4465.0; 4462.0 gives 4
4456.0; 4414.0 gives -9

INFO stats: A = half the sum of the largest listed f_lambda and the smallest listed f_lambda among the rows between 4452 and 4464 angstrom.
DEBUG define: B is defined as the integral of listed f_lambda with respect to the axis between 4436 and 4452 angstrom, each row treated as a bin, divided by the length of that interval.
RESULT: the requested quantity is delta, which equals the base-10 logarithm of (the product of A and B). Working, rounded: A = 24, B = 33.4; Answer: 2.90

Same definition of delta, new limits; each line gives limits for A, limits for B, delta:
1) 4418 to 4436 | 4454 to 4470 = 2.84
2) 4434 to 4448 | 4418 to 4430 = 2.95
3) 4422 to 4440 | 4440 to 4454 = 2.95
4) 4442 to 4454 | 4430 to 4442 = 3.00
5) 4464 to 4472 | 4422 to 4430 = 2.94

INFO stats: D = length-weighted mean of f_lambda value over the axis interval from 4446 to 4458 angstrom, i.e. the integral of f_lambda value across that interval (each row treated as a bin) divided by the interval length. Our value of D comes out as 28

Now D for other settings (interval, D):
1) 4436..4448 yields 33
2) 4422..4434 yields 27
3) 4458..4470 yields 30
